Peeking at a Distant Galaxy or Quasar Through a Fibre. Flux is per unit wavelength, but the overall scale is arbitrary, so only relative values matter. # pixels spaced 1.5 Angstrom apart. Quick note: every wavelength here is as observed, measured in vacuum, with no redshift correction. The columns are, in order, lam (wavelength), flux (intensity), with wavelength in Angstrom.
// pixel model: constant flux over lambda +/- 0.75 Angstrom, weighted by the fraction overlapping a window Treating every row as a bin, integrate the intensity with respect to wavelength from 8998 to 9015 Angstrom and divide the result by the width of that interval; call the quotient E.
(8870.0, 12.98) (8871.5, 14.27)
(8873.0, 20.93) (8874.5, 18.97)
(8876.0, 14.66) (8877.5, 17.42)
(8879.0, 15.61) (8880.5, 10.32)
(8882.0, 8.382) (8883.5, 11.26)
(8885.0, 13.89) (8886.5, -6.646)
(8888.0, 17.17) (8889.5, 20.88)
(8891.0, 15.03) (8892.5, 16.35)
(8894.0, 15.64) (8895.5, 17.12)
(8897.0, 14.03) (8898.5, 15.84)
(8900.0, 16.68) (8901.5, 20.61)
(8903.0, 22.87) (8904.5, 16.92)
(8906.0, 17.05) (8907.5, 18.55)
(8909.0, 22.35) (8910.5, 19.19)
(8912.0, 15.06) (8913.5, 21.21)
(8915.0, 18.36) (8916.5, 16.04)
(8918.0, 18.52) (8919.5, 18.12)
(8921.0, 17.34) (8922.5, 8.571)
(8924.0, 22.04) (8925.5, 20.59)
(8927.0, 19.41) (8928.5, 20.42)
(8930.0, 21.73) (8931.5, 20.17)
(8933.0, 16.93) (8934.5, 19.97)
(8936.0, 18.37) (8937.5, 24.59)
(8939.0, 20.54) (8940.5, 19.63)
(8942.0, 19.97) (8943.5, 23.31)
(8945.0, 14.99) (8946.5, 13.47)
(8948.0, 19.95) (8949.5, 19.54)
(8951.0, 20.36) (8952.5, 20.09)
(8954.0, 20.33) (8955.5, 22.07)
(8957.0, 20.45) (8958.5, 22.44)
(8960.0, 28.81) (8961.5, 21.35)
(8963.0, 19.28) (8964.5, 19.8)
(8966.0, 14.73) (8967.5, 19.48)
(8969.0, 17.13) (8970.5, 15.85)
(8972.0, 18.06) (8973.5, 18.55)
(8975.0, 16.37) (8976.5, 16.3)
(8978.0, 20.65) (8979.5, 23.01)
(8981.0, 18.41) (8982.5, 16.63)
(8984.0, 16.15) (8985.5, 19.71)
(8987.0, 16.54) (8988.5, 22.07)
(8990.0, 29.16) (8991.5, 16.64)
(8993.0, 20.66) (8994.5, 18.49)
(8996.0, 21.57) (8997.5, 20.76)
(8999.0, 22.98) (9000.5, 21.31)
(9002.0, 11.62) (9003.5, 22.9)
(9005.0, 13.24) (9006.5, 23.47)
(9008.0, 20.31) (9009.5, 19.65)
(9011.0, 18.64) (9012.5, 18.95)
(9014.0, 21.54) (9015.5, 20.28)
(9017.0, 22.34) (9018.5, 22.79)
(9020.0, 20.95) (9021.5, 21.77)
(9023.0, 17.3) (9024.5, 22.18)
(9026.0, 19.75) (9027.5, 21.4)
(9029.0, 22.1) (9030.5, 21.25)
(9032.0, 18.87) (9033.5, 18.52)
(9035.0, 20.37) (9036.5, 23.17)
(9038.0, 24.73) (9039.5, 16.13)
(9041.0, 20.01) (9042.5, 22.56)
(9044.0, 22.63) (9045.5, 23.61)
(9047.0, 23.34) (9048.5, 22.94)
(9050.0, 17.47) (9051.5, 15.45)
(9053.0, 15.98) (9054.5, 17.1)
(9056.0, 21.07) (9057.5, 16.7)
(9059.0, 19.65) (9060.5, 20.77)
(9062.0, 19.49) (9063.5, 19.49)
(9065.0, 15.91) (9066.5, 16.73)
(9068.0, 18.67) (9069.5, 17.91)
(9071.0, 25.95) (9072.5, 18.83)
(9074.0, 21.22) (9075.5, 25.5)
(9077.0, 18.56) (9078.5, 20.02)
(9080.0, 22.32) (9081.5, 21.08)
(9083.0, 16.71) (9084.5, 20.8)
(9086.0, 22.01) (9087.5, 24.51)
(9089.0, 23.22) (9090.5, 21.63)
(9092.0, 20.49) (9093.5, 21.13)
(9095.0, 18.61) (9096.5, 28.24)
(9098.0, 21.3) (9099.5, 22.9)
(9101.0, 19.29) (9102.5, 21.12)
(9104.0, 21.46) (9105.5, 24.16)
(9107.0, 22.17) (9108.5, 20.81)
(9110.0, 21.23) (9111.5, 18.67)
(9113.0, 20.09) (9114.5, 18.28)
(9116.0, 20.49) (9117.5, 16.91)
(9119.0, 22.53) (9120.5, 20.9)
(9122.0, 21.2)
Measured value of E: 19.5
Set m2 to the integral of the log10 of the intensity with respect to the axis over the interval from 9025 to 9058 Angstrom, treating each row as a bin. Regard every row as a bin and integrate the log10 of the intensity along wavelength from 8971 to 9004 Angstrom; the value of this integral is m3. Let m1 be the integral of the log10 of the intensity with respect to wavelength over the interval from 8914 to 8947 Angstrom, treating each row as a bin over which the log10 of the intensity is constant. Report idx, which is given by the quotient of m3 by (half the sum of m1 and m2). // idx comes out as 1.00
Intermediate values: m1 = 41.8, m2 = 43.0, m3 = 42.3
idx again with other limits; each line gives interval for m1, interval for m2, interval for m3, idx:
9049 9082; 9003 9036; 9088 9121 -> 1.02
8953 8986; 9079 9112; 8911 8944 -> 0.97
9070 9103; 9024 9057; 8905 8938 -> 0.96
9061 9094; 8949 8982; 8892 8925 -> 0.95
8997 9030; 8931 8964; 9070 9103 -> 1.02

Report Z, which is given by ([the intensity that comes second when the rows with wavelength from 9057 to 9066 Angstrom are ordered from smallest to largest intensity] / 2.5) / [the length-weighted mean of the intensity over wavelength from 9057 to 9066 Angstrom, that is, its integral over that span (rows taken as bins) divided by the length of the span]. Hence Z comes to 0.358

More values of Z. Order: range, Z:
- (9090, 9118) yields 0.348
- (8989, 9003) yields 0.326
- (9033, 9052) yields 0.308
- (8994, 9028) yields 0.262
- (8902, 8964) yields 0.276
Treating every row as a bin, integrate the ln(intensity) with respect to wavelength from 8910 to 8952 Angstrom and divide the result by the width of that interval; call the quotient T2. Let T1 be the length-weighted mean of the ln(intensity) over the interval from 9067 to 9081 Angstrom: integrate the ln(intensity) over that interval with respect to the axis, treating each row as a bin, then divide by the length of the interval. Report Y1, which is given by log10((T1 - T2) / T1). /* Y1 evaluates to -1.44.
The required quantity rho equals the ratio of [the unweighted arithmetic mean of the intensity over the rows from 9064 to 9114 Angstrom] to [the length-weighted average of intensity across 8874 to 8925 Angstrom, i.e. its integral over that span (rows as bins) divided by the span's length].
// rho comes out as 1.31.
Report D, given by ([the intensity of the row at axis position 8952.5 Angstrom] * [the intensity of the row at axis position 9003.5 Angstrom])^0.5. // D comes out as 21.4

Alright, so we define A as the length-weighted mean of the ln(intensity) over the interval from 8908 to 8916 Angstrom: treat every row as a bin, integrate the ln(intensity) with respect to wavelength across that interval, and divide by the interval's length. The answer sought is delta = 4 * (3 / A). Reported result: 4.08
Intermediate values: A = 2.94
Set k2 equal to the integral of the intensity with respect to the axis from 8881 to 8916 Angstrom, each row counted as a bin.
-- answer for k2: 558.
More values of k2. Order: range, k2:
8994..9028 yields 686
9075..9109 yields 735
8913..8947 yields 643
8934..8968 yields 685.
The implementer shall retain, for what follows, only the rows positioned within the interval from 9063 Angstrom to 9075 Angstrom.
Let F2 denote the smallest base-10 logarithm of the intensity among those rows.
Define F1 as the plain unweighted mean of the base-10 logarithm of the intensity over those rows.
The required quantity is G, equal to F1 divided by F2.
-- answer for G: 1.07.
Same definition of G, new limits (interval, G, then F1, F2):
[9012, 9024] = 1.06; 1.32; 1.24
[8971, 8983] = 1.04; 1.26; 1.21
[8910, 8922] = 1.06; 1.25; 1.18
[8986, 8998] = 1.08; 1.31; 1.22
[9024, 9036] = 1.04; 1.31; 1.27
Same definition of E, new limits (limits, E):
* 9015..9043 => 20.9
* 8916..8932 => 18.5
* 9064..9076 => 20.0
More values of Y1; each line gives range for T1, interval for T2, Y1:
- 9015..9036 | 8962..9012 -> -1.51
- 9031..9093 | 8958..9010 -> -1.81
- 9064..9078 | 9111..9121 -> -3.15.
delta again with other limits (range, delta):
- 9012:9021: 3.93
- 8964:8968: 4.18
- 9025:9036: 3.98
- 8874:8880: 4.31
